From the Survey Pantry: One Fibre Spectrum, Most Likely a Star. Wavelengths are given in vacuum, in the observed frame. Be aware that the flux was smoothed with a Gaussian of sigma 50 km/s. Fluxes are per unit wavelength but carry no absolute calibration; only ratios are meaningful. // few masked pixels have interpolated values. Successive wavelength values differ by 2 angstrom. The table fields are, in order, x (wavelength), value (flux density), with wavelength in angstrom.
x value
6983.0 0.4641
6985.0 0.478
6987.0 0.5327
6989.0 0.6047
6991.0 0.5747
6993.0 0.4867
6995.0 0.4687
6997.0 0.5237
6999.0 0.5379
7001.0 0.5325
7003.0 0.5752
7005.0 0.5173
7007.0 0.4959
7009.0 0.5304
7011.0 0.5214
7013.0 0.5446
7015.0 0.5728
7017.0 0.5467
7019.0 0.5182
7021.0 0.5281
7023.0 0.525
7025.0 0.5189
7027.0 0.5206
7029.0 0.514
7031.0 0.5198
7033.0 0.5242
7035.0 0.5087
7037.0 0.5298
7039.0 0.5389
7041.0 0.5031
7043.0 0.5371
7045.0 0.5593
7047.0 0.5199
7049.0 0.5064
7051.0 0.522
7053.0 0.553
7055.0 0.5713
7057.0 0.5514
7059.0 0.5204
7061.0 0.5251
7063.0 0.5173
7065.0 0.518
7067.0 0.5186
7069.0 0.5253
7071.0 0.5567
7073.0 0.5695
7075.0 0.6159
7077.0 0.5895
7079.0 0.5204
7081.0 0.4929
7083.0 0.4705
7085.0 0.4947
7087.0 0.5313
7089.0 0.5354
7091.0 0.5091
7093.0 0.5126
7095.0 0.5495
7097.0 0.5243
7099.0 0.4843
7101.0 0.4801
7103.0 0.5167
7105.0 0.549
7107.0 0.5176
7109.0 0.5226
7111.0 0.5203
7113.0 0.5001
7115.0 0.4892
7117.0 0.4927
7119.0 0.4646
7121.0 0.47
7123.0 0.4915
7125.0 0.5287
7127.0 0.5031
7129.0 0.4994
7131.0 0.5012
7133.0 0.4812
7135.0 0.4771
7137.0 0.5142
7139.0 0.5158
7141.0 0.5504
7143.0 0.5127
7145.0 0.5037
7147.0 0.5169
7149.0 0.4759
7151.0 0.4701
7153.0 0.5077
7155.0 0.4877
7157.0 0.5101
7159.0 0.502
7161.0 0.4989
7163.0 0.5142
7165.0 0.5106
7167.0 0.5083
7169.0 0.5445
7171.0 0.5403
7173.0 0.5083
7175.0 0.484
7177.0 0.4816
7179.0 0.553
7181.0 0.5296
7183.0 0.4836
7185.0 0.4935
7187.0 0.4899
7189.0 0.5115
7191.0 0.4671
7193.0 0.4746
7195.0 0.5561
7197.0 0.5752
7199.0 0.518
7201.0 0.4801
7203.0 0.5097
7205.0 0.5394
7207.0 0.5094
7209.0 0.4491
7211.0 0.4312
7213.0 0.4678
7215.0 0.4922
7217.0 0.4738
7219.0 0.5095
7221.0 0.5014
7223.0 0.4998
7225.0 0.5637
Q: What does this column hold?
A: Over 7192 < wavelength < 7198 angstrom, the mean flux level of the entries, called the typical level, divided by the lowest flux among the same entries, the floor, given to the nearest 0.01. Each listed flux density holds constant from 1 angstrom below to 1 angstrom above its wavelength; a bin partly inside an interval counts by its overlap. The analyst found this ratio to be 1.13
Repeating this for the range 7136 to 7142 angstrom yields 1.02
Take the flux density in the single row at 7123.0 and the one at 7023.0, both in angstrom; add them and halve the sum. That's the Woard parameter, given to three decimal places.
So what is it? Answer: 0.508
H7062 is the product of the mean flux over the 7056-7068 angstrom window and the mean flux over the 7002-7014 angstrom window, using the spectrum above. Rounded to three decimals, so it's 0.279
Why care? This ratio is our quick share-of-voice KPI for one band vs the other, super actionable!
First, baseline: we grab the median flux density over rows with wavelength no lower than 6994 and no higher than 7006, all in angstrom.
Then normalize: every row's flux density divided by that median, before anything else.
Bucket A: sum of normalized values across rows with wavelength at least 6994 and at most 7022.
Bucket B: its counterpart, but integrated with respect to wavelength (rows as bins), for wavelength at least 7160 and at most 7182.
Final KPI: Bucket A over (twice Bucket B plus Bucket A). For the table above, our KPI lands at 0.25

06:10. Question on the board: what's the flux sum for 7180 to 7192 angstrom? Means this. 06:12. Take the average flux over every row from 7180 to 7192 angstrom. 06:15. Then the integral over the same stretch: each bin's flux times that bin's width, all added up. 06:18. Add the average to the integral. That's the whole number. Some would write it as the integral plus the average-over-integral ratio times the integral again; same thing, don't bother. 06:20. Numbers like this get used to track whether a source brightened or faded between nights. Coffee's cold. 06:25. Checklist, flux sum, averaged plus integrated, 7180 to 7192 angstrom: 6.4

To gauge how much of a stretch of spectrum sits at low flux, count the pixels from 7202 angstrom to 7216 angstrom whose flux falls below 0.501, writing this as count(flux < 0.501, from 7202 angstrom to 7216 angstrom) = 4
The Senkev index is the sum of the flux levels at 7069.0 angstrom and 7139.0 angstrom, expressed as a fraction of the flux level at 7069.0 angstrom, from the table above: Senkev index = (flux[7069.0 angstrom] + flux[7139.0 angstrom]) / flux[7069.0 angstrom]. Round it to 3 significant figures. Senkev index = 1.98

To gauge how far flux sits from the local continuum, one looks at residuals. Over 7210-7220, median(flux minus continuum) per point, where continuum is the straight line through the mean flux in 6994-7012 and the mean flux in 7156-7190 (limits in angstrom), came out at -0.032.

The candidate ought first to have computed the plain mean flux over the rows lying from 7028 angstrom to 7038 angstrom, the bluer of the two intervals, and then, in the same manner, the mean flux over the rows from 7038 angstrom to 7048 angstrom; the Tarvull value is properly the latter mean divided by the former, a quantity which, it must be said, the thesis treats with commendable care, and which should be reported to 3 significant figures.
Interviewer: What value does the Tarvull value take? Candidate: 1.02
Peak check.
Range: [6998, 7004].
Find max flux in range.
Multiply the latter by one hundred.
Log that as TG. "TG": 58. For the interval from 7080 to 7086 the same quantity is 49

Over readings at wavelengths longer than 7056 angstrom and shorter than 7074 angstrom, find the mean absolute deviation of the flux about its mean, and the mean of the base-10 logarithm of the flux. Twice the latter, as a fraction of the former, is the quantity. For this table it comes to -32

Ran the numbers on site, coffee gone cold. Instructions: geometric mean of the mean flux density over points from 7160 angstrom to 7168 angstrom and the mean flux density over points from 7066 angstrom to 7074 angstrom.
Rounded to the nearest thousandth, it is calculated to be 0.525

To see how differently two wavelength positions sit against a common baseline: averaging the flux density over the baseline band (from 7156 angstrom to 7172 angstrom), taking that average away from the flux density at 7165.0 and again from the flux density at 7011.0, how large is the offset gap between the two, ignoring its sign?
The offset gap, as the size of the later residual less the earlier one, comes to 0.011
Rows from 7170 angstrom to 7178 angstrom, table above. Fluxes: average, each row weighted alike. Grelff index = 0.504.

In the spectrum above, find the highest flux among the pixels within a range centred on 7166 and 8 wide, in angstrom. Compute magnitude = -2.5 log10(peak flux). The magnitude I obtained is 0.660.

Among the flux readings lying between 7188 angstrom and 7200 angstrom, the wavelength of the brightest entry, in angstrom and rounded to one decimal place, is 7197.0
